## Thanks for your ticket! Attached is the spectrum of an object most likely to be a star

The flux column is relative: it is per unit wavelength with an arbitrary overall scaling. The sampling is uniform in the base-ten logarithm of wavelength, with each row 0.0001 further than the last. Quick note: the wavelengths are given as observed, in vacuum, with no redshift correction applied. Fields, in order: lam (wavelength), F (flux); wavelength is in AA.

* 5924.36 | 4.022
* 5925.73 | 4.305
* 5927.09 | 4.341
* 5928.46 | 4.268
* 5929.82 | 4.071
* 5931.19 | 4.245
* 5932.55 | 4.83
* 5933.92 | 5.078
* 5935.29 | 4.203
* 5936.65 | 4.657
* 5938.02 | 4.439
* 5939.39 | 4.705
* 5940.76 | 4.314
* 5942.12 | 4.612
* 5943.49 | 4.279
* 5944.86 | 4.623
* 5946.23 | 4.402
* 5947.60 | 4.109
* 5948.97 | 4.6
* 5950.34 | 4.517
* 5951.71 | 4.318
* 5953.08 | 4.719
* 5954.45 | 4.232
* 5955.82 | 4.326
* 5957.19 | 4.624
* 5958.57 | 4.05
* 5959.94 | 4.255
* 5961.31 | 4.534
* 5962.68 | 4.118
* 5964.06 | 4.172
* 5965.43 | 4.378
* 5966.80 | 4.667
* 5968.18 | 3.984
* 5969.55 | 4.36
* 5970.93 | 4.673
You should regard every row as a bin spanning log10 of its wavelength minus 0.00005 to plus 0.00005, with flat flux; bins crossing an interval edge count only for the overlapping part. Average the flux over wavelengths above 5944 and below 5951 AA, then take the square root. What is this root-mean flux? 2.11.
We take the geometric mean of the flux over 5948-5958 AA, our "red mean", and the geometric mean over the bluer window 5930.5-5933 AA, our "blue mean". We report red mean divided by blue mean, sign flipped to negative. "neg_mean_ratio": -0.988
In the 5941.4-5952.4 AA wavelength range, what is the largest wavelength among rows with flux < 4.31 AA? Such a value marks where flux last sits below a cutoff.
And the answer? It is 5947.60 AA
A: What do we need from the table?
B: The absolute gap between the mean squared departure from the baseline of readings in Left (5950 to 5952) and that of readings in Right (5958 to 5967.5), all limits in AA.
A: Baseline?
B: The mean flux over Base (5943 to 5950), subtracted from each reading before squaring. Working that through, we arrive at 0.04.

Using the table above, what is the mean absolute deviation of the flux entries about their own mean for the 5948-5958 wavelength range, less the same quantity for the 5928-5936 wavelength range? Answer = -0.18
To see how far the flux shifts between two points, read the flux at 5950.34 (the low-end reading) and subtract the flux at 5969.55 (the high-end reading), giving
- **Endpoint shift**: 0.16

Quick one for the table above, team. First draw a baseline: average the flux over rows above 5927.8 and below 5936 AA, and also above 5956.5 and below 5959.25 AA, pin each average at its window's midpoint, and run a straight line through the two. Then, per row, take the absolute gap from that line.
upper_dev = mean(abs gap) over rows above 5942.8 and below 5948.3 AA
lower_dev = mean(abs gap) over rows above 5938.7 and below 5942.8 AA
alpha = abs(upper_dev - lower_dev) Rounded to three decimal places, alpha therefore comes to 0.038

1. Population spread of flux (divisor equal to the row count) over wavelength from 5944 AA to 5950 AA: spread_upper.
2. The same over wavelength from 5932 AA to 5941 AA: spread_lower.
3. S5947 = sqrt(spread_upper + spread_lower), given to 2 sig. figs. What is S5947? 0.70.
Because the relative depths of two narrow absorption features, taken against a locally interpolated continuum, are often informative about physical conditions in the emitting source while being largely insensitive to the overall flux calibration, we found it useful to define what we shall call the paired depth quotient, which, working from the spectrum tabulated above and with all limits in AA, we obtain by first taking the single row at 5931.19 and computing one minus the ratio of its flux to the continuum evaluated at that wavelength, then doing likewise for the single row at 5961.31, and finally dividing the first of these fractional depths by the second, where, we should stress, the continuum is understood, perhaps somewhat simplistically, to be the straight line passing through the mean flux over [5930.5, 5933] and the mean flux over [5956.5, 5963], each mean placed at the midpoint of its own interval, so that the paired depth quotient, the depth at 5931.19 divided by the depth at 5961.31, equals -1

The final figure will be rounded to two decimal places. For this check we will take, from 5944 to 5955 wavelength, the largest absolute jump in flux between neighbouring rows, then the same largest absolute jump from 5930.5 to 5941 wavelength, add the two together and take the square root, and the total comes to 1.17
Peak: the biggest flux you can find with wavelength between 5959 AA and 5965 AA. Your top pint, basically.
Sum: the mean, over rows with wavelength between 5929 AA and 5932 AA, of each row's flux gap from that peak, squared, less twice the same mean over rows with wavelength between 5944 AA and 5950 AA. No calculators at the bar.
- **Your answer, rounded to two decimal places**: 0.04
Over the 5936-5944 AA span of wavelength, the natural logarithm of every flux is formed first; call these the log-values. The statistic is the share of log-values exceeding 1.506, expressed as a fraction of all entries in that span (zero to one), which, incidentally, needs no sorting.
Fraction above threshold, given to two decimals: 0.50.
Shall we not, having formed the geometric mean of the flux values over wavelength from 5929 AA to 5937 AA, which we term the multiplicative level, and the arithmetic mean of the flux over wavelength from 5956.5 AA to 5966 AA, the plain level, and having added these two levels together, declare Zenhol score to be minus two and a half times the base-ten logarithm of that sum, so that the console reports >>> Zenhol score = -2.36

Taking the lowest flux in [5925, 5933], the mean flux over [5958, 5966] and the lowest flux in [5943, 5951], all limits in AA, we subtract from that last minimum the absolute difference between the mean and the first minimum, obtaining 3.93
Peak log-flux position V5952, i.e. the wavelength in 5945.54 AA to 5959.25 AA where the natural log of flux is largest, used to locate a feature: 5953.08 AA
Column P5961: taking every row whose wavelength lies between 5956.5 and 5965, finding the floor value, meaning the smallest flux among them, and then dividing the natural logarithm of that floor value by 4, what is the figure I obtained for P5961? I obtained 0.350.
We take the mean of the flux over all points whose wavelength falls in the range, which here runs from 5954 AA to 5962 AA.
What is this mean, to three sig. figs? 4.34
